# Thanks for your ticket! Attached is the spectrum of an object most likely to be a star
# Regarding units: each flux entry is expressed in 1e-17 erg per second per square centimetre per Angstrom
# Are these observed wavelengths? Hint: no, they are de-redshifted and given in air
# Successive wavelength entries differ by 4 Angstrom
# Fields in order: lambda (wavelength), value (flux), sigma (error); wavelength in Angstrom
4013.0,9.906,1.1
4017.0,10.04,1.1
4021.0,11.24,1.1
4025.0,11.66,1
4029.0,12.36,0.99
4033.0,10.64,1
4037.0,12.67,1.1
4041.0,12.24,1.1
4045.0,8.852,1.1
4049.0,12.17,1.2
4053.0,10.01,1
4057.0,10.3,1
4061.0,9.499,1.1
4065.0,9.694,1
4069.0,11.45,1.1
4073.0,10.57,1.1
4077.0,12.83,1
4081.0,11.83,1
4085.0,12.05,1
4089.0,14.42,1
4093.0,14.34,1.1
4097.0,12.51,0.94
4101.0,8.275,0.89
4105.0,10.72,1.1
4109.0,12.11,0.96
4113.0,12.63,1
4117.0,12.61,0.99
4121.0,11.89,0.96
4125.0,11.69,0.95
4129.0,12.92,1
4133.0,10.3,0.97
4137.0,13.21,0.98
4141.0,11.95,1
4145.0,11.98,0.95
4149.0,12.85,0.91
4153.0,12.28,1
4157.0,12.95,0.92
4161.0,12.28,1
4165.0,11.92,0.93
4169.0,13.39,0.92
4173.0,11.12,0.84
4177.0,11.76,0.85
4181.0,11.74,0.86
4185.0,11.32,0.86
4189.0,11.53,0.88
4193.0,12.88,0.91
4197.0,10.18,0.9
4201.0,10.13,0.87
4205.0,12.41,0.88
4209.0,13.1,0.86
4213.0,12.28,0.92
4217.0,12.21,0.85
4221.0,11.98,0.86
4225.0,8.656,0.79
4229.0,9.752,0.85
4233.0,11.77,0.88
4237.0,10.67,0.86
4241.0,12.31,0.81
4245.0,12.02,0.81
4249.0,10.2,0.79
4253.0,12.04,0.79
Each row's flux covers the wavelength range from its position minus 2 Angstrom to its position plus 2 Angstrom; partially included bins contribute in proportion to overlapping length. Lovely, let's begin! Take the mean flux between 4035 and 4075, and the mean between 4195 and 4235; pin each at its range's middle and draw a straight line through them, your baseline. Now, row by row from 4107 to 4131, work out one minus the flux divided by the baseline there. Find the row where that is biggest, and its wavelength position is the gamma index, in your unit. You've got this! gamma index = 4125.0 Angstrom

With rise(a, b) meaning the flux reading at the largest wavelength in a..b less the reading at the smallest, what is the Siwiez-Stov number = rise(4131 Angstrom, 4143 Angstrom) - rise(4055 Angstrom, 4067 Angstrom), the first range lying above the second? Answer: 2.3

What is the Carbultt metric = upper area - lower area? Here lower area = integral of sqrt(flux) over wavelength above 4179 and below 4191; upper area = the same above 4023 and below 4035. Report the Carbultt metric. 0.0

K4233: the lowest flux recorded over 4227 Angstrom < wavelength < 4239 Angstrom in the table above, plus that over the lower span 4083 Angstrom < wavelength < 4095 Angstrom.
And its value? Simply 21.8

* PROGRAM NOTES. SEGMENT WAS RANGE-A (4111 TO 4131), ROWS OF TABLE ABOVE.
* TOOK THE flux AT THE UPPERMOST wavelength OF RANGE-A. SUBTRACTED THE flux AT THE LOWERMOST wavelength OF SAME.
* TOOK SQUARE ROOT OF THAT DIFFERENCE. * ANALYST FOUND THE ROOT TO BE 0.5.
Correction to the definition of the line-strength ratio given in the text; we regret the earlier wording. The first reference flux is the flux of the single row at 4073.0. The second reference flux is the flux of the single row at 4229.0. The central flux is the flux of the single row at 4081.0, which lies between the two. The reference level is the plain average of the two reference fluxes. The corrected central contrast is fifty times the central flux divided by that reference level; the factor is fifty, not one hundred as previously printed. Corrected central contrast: 58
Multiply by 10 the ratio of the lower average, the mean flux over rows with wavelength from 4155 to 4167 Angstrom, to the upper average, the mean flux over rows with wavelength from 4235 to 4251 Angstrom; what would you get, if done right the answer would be 11.0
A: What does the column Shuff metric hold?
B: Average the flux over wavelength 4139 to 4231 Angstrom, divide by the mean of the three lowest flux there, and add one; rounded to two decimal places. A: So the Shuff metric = 2.24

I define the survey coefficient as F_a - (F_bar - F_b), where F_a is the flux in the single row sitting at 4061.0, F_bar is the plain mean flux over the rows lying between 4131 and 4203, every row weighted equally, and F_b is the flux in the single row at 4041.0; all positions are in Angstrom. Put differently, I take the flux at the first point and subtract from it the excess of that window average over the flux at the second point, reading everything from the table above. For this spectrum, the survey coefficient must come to 9.9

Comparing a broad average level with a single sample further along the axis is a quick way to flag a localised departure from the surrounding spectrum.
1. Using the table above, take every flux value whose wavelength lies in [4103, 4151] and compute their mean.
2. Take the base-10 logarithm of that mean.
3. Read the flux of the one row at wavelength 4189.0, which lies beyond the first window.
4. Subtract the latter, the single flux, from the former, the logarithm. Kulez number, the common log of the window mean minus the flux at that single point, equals -10.4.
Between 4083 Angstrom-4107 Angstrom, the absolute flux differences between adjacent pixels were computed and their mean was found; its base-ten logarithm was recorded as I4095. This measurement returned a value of 0.34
